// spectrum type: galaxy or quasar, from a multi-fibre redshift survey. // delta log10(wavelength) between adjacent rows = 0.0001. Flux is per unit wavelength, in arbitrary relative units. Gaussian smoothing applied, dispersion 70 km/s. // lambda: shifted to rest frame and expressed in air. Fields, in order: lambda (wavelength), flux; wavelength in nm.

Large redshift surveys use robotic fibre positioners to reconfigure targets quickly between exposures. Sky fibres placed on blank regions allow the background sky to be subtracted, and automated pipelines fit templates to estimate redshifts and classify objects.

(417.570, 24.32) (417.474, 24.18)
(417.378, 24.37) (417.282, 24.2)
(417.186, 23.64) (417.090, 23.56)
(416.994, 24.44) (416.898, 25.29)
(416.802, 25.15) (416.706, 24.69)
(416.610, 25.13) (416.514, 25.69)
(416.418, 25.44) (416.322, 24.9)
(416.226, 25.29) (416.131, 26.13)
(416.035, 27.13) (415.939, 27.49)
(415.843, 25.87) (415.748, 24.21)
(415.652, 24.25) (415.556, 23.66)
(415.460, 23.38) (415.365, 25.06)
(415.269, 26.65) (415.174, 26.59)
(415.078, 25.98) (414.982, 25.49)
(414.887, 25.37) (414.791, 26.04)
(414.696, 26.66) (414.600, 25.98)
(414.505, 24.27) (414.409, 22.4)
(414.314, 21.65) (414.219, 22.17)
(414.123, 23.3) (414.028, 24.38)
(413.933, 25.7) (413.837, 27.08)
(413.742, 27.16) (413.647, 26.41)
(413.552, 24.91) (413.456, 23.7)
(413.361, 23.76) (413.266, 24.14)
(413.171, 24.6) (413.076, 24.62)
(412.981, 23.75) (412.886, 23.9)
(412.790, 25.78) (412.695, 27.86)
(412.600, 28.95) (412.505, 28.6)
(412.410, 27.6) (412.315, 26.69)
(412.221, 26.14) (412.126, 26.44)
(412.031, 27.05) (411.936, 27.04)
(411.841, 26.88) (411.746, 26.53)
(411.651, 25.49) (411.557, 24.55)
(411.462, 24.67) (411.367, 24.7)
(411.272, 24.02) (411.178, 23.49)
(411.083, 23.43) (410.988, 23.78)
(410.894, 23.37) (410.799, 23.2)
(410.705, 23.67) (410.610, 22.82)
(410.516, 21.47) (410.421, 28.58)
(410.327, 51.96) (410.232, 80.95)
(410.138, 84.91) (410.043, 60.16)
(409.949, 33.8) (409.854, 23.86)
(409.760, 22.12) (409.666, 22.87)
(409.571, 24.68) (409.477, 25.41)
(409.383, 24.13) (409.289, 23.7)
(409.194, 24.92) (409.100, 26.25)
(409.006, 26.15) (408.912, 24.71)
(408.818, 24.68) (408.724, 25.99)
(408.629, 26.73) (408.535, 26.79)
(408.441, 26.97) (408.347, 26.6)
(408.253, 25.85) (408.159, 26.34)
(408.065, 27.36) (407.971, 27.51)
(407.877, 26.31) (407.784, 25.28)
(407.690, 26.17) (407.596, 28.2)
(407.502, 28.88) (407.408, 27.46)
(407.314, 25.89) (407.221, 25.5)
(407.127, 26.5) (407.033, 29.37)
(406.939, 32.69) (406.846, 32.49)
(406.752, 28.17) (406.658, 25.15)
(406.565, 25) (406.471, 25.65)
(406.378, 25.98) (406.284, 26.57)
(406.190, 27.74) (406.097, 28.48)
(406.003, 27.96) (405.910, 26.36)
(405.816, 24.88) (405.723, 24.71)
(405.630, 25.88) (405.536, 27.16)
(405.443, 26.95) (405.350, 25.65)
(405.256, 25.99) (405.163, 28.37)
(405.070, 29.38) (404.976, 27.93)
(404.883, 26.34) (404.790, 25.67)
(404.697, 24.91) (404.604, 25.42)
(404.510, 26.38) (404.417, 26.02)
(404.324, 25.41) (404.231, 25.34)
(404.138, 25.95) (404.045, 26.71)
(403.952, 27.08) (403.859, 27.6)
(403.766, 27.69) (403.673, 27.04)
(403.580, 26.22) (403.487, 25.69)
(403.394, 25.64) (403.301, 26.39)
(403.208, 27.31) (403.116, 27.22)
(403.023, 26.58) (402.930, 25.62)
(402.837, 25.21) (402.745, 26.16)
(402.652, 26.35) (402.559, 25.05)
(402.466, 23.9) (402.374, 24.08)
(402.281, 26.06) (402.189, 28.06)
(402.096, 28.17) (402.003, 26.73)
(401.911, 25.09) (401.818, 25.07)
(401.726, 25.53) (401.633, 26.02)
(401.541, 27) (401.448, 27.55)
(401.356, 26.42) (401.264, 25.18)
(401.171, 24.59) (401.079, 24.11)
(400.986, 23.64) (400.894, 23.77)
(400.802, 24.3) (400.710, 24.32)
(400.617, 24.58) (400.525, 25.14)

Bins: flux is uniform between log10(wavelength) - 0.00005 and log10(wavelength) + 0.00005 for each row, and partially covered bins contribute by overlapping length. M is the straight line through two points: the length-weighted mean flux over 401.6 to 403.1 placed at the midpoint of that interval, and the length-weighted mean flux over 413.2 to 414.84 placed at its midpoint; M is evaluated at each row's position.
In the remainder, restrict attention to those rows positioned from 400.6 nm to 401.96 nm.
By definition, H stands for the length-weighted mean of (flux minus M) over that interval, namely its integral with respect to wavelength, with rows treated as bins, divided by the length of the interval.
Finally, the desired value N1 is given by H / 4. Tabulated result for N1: -0.20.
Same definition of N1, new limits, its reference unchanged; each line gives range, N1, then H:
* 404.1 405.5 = 0.19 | 0.8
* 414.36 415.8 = 0.12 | 0.5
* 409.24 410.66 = 2.91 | 11.6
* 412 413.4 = 0.29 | 1.2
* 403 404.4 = 0.19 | 0.8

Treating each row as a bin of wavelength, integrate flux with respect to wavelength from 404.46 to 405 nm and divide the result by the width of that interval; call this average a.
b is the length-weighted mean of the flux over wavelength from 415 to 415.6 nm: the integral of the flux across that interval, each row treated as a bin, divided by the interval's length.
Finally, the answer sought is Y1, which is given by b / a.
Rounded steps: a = 26.0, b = 25.2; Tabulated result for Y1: 0.97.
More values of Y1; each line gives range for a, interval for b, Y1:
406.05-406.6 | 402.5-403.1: 0.97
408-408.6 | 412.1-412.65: 1.03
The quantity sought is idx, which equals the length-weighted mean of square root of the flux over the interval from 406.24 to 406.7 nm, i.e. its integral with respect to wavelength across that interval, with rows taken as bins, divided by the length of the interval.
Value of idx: 5.07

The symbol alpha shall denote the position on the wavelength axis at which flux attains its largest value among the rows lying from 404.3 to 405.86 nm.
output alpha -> 405.070 nm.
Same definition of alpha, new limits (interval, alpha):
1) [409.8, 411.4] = 410.138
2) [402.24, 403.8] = 403.766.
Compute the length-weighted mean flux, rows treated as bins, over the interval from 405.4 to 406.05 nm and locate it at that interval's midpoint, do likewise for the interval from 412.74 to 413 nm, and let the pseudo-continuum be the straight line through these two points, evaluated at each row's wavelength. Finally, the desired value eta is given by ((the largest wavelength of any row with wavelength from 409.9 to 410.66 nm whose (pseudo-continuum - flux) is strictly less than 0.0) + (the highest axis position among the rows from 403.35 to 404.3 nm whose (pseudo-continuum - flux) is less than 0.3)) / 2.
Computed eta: 407.23 nm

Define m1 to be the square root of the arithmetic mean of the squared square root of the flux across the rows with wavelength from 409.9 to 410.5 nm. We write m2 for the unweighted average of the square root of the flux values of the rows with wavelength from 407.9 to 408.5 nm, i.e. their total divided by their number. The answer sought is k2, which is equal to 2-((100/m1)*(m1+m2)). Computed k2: -167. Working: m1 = 7.53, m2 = 5.17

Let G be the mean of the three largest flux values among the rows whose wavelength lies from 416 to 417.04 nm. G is 26.3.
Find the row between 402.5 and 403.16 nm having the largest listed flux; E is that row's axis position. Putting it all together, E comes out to 403.116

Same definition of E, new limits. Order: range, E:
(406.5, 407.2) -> 406.939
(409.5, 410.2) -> 410.138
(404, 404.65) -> 404.045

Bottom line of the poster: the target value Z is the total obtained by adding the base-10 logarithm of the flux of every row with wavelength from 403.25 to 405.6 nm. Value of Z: 35.6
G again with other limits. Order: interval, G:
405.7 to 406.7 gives 28.1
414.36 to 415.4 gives 26.6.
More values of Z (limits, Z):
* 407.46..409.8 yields 35.3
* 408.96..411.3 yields 36.5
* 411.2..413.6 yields 35.2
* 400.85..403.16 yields 35.2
